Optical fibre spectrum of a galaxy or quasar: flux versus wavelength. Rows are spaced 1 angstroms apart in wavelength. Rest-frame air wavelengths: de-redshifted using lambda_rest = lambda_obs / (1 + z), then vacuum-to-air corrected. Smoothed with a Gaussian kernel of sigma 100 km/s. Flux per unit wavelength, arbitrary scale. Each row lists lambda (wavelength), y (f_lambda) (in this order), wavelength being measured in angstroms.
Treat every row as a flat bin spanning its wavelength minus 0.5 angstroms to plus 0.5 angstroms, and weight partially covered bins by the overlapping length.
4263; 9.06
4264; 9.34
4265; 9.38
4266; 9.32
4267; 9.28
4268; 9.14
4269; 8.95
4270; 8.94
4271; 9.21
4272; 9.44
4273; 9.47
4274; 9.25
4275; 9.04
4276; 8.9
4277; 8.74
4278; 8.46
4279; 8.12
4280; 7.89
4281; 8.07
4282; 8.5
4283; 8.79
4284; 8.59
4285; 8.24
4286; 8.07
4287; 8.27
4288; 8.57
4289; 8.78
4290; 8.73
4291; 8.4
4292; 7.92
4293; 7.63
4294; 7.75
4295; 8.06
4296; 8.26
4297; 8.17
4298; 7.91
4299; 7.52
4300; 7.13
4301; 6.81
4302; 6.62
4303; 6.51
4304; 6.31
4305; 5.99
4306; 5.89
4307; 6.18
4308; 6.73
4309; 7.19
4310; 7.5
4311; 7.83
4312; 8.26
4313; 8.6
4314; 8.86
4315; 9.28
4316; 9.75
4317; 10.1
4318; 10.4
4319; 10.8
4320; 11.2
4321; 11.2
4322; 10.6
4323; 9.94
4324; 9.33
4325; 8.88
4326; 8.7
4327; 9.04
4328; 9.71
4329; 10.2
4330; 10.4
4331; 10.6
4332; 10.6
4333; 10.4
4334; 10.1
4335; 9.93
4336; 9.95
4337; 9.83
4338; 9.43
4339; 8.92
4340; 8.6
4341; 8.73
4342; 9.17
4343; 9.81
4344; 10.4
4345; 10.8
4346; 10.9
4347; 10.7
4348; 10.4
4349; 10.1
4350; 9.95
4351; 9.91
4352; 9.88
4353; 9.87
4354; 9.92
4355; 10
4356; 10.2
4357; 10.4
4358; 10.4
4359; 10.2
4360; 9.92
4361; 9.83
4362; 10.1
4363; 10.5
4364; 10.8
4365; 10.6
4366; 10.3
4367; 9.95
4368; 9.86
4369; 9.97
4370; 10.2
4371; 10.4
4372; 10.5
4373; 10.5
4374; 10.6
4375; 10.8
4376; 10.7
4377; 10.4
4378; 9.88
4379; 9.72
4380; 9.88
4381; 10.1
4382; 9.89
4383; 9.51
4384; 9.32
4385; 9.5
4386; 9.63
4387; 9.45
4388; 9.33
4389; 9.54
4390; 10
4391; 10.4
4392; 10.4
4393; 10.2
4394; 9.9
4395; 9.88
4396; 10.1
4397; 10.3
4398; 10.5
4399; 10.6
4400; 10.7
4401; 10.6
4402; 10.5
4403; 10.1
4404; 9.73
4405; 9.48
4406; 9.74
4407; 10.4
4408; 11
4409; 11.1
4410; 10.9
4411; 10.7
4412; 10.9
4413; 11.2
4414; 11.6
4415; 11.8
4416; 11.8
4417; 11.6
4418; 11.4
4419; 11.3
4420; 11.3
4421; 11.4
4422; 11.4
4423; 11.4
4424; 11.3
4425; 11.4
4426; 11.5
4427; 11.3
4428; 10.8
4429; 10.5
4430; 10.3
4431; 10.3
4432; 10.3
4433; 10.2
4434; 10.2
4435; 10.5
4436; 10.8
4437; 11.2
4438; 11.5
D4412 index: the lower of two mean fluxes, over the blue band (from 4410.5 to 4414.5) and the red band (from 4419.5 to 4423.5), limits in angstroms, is 11.1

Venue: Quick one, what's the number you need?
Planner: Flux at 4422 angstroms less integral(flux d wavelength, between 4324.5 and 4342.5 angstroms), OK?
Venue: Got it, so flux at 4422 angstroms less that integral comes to -162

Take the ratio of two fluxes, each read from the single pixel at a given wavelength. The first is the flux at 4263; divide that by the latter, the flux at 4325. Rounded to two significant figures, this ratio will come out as 1.0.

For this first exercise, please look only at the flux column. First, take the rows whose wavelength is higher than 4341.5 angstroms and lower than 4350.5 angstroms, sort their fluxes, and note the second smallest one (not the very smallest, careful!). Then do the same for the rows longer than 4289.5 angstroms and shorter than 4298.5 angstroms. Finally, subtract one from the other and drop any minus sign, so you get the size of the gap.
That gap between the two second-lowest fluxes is 2.1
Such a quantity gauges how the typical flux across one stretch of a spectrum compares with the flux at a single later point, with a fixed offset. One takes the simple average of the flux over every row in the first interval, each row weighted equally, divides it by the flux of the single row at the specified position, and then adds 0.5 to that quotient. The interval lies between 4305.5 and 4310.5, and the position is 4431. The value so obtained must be 1.15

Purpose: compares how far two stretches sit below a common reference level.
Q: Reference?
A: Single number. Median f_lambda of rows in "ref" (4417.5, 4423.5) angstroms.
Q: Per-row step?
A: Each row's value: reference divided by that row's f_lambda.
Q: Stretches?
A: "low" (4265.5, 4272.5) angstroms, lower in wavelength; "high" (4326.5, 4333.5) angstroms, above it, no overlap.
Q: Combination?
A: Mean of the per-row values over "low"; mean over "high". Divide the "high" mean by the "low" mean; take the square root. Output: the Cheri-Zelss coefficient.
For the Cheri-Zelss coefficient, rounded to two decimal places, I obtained 0.95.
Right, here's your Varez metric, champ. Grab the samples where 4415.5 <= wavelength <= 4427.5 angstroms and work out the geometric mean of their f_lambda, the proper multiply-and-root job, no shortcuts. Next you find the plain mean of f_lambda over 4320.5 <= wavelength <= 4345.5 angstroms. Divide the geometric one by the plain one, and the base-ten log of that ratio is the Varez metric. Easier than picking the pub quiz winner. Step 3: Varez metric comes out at 0.066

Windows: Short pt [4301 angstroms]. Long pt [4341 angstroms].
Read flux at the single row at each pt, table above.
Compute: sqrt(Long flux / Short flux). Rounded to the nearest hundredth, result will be 1.13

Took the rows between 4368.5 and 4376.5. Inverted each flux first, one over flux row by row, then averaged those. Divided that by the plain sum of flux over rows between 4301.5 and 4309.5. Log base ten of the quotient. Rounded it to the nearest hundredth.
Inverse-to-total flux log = -2.73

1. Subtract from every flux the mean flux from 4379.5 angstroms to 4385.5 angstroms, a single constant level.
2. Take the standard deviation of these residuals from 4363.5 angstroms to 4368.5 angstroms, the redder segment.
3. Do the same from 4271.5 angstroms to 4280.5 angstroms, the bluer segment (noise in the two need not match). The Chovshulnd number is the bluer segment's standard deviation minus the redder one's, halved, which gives 0.08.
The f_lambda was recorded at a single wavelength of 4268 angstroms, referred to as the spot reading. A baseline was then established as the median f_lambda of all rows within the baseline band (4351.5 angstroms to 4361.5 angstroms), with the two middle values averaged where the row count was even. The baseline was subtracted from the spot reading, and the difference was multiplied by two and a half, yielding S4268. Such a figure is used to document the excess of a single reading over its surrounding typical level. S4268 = -2.05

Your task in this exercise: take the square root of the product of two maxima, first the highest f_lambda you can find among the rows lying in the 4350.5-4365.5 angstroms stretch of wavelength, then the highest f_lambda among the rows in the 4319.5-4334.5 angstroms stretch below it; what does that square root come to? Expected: 11.0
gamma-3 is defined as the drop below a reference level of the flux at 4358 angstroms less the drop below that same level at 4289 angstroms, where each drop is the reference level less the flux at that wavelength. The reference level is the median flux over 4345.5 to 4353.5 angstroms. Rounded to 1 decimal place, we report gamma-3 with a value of -1.6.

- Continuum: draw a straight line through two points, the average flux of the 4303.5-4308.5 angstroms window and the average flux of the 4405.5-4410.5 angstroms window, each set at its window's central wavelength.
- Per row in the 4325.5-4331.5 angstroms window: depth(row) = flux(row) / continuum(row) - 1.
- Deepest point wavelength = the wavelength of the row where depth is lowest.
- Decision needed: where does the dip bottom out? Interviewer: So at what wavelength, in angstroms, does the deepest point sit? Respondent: 4326 angstroms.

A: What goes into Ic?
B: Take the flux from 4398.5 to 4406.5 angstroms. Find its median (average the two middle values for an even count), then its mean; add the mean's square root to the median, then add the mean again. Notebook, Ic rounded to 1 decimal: 23.7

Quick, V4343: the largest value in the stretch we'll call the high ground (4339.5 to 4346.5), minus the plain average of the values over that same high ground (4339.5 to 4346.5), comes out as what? 1.13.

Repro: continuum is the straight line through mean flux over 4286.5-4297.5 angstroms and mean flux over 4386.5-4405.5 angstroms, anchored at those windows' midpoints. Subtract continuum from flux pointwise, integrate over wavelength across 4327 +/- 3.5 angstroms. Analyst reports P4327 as 4.3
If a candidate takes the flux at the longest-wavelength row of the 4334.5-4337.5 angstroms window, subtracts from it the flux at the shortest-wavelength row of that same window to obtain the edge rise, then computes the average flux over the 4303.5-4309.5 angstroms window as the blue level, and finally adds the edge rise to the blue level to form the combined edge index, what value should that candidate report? 6.3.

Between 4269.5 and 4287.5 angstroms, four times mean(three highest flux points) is 37.5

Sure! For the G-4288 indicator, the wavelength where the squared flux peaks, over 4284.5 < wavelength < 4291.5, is 4289 angstroms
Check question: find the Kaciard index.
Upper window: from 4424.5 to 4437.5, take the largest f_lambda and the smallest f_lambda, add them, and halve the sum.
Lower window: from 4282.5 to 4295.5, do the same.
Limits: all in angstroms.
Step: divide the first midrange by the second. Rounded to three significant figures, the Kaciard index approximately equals 1.32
